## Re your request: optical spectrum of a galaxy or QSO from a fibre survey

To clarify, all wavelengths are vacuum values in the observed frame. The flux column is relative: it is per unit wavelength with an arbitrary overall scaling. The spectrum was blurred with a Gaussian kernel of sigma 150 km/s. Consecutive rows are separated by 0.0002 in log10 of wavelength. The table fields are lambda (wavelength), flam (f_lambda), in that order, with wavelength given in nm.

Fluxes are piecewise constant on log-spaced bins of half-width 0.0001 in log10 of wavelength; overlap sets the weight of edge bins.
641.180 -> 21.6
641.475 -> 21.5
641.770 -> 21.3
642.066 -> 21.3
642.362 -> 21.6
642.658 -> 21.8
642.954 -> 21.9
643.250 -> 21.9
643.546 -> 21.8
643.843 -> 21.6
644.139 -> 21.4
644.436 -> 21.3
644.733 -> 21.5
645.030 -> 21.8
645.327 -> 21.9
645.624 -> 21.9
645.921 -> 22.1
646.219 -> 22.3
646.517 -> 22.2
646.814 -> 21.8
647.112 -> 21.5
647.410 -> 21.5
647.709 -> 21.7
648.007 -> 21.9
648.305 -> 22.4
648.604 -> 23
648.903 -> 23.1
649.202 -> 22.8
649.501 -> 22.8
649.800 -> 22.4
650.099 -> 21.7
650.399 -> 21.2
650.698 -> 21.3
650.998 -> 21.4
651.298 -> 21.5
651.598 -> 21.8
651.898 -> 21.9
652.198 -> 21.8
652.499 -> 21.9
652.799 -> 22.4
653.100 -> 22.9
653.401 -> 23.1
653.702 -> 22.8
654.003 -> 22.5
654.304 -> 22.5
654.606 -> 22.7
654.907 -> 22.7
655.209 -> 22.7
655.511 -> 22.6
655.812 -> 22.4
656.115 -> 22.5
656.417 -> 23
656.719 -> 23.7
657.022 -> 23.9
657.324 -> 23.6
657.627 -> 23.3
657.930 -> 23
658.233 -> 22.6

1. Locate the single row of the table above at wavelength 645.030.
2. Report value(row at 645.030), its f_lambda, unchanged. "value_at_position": 21.8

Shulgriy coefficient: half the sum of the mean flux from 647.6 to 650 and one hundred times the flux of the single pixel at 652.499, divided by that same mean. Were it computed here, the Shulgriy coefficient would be 49.1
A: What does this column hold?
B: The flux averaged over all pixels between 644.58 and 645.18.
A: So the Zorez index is 21.6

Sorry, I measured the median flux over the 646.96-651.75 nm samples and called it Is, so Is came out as 21.75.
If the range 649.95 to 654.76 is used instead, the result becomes 21.90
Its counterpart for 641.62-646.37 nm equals 21.80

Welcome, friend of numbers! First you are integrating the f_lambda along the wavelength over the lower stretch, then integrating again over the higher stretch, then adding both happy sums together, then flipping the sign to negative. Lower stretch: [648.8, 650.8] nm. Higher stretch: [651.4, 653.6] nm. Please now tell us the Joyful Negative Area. -93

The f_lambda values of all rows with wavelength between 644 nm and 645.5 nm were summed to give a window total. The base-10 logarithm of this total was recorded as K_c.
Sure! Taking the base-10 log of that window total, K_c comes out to 2.03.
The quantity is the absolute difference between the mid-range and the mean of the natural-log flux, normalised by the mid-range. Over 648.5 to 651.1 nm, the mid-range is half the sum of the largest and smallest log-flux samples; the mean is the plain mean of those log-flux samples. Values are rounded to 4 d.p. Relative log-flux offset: 0.0007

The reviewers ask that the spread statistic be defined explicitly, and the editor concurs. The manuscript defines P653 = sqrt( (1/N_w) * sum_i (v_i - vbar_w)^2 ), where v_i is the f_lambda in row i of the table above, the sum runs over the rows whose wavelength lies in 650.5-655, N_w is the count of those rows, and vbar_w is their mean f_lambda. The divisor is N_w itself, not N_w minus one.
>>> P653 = 0.57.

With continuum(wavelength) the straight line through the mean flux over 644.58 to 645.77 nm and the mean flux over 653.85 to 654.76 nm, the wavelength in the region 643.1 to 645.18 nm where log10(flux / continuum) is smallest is 644.436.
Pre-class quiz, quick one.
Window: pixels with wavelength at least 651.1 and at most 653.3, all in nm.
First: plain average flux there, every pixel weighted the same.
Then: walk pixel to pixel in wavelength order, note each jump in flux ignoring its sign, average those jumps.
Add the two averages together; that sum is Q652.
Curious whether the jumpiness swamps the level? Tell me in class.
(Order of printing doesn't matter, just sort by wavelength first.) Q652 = 22.3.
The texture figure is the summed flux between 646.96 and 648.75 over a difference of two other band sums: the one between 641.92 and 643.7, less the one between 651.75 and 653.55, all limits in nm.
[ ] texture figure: -36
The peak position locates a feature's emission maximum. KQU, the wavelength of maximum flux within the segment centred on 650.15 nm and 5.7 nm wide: 648.903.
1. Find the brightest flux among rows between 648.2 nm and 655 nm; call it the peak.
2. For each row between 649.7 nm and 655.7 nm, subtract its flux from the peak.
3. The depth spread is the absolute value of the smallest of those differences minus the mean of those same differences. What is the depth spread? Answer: 0.91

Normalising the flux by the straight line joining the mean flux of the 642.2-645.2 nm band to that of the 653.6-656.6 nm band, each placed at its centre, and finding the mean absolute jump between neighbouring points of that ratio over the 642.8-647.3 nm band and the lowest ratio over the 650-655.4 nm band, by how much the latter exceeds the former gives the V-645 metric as 0.945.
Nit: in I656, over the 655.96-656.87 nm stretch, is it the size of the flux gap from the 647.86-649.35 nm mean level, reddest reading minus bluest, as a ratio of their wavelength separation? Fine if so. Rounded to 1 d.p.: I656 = 1.5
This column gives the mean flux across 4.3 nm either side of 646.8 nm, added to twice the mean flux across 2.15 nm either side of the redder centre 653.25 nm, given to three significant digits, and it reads 66.7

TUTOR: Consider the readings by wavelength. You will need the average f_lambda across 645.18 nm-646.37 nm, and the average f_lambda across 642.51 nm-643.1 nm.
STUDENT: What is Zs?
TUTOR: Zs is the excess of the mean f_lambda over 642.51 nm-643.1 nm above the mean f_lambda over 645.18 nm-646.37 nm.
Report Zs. -0.20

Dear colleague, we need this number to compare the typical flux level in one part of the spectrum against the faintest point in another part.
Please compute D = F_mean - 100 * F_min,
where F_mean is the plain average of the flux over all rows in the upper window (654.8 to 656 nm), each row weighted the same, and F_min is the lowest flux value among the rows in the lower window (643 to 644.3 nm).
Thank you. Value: -2117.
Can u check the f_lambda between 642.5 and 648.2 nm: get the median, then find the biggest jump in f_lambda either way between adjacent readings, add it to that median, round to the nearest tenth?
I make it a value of 22.2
